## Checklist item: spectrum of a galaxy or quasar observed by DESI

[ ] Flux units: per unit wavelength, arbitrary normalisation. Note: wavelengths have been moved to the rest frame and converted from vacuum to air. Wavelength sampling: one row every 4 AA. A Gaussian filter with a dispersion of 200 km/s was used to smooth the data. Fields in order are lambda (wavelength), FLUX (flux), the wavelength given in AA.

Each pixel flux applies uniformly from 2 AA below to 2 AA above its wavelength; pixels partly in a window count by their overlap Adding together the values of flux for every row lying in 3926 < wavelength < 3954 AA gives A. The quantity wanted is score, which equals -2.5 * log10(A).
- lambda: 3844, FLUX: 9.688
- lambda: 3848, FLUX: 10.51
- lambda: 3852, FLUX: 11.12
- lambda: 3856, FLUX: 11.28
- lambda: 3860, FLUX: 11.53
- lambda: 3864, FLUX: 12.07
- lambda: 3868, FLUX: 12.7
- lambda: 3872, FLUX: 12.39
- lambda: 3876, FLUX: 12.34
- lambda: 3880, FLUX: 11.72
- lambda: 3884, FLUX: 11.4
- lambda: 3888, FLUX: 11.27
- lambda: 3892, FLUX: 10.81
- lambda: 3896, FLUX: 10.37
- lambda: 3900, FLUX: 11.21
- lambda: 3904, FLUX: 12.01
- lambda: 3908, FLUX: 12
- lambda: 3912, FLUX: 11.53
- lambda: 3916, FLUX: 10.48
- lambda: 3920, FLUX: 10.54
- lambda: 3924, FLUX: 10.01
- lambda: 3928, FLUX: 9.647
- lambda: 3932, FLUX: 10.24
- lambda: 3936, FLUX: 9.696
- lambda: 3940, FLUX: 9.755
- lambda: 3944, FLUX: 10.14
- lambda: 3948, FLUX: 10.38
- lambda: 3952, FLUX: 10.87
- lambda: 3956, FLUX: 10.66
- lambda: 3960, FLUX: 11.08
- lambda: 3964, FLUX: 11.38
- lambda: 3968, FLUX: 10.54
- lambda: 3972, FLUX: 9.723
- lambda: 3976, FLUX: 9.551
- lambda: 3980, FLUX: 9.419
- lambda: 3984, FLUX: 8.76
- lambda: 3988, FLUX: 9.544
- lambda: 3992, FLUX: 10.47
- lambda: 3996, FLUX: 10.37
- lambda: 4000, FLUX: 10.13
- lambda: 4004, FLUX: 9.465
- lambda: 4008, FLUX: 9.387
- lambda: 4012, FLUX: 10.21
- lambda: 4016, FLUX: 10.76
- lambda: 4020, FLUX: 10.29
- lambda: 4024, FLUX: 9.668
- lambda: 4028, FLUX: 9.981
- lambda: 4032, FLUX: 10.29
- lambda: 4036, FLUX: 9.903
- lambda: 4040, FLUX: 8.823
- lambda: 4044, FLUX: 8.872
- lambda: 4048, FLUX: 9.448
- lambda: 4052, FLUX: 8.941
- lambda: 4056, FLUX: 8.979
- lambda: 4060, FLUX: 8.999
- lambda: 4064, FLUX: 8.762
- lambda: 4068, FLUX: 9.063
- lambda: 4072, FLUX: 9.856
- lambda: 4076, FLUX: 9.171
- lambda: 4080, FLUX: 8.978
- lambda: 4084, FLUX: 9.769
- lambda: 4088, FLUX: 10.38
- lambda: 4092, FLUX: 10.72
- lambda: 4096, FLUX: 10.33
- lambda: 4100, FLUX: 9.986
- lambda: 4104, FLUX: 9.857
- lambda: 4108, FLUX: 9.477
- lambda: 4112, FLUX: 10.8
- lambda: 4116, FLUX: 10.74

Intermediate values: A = 71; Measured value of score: -4.62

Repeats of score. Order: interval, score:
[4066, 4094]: -4.58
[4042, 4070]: -4.50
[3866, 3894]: -4.79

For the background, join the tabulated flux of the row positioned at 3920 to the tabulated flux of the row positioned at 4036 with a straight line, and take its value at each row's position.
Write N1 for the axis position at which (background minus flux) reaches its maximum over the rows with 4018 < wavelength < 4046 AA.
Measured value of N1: 4040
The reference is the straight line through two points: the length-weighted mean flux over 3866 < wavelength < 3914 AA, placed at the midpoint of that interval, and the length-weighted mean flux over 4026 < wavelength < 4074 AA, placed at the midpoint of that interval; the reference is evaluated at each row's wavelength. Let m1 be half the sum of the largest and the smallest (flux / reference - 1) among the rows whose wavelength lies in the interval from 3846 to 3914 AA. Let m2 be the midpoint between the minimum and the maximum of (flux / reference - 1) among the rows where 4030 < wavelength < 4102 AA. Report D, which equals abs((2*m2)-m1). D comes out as 0.20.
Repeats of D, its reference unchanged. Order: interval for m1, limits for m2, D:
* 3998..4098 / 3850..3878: 0.11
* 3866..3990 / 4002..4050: 0.06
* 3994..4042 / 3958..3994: 0.09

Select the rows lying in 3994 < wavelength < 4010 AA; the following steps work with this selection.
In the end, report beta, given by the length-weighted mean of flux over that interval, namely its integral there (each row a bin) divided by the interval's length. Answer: 9.8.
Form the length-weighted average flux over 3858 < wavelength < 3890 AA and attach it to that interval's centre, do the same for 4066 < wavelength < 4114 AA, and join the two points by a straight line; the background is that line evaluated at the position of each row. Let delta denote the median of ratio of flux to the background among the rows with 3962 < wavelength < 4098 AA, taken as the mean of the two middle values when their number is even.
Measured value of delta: 0.921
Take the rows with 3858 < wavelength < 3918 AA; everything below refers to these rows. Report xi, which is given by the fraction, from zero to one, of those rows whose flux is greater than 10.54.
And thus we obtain 0.87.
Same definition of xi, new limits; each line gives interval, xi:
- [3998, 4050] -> 0.08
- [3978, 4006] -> 0.00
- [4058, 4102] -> 0.09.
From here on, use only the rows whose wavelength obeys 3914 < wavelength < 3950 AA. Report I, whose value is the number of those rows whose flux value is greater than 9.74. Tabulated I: 7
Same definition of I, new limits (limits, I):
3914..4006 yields 15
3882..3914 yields 8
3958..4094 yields 16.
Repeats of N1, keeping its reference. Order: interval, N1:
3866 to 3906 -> 3896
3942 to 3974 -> 3972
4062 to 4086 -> 4064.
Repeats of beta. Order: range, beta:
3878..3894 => 11.3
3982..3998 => 9.8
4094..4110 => 9.9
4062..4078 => 9.2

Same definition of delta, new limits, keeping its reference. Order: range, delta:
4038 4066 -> 0.874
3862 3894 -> 0.996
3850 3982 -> 0.956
